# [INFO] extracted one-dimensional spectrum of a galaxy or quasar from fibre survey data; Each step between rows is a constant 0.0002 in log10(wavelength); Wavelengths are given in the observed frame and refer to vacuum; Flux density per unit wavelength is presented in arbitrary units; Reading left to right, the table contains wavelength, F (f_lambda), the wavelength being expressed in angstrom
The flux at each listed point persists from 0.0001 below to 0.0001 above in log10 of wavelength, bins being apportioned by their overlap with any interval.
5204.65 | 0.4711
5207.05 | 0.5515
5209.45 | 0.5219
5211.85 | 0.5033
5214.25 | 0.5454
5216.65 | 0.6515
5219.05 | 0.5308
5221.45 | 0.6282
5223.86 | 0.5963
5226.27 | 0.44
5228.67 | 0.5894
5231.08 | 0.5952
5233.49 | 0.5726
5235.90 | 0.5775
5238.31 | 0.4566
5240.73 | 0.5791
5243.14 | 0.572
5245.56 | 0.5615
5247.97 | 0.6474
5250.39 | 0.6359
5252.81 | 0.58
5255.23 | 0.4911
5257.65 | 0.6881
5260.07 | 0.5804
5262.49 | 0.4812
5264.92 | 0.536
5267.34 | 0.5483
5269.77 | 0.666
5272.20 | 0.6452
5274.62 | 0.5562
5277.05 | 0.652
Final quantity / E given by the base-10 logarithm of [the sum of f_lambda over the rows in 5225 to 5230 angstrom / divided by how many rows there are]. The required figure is -0.288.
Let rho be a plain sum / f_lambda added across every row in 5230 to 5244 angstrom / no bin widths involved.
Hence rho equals 3.4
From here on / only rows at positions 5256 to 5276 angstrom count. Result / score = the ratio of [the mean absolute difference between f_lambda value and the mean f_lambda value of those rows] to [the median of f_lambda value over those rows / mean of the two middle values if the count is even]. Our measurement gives 0.104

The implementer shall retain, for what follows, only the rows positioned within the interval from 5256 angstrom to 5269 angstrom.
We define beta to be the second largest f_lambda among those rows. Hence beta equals 0.5804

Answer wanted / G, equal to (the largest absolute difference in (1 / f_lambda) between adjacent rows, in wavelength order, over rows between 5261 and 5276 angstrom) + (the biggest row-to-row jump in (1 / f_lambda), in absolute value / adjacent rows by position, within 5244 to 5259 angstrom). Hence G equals 0.91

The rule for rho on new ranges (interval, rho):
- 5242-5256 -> 3.5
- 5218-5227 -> 2.2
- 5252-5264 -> 2.8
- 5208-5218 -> 2.2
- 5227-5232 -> 1.2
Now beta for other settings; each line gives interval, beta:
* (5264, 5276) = 0.6452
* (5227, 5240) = 0.5894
